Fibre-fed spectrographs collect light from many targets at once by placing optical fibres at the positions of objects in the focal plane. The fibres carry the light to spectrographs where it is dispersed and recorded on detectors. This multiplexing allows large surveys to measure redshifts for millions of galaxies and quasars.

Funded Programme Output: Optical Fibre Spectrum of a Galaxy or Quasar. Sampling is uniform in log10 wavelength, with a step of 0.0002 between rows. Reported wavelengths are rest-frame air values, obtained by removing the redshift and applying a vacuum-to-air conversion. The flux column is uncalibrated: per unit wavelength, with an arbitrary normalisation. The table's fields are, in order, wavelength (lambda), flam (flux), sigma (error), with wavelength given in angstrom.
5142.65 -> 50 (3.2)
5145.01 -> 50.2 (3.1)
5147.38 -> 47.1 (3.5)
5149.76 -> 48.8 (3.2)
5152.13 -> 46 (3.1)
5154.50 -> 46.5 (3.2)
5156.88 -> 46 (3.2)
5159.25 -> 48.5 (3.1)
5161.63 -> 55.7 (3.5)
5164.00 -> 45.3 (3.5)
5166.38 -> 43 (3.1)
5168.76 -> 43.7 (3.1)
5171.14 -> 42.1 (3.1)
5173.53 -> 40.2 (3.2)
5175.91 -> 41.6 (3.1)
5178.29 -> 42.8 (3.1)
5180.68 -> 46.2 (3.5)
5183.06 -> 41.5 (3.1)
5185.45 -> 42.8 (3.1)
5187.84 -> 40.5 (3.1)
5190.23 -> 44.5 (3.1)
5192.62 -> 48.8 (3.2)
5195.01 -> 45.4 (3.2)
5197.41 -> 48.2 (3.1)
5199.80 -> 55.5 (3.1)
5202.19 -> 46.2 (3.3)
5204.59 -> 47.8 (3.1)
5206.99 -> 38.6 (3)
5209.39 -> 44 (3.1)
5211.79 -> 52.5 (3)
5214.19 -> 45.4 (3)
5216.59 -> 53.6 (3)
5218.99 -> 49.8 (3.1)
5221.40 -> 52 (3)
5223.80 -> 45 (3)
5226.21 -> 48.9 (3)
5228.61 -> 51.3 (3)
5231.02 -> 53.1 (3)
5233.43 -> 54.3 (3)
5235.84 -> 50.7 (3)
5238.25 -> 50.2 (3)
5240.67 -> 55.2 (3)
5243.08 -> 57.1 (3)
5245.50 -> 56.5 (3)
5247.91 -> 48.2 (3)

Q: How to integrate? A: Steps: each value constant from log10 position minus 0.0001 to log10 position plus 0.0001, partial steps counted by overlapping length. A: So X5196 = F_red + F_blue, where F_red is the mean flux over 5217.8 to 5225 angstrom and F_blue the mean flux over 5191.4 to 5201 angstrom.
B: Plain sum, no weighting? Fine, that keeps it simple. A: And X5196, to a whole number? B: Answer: 98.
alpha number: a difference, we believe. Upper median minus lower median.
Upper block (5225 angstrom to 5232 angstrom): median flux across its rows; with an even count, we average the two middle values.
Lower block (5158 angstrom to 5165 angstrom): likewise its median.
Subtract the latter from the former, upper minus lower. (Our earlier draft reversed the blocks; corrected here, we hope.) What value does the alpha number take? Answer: 2.8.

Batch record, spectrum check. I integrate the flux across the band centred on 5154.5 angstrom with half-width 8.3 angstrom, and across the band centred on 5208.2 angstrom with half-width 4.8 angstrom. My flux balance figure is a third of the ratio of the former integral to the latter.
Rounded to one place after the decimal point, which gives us 0.6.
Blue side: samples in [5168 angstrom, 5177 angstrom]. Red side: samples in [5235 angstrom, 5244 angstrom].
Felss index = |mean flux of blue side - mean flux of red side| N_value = 11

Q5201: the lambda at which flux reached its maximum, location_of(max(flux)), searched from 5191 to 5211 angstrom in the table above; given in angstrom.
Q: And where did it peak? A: 5199.80 angstrom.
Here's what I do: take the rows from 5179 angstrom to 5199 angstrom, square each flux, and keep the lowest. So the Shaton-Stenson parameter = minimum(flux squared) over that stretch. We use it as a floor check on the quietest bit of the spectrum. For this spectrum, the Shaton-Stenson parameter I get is 1640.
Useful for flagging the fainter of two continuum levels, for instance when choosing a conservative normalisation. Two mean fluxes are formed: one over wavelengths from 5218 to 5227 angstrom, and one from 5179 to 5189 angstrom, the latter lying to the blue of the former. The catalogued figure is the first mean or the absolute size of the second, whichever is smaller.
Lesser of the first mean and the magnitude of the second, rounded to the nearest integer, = 43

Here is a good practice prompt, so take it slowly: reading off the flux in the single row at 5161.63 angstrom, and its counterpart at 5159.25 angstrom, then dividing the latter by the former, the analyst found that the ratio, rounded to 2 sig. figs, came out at 0.87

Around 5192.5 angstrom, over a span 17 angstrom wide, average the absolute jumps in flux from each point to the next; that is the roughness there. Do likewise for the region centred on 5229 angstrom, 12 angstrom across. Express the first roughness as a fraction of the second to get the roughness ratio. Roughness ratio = 1.7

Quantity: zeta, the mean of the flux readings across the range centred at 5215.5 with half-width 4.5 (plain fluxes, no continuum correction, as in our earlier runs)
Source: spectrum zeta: 50.3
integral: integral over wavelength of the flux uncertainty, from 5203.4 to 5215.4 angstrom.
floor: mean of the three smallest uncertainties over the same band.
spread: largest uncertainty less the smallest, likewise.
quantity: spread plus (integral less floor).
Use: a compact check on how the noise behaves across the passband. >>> 33.6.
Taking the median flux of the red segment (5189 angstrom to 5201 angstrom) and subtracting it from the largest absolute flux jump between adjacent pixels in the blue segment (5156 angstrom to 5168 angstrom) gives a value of -38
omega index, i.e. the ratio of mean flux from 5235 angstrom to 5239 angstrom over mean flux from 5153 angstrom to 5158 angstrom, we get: 1.09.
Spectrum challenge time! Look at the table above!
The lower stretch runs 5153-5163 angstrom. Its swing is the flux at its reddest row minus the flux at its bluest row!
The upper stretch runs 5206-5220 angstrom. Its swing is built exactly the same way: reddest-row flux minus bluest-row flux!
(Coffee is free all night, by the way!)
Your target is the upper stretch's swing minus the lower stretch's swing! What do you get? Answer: 2.0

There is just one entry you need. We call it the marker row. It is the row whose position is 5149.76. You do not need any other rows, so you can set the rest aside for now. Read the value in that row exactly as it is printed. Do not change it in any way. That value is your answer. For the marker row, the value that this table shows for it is 48.8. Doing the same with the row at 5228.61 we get 51.3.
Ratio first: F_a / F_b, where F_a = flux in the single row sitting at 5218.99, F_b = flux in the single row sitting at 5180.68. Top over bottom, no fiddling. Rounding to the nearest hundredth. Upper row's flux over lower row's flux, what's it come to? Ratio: 1.08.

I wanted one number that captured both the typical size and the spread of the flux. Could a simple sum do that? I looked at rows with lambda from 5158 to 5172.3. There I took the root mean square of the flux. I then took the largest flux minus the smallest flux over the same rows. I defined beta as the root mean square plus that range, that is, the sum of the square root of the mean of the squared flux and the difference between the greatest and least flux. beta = 60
